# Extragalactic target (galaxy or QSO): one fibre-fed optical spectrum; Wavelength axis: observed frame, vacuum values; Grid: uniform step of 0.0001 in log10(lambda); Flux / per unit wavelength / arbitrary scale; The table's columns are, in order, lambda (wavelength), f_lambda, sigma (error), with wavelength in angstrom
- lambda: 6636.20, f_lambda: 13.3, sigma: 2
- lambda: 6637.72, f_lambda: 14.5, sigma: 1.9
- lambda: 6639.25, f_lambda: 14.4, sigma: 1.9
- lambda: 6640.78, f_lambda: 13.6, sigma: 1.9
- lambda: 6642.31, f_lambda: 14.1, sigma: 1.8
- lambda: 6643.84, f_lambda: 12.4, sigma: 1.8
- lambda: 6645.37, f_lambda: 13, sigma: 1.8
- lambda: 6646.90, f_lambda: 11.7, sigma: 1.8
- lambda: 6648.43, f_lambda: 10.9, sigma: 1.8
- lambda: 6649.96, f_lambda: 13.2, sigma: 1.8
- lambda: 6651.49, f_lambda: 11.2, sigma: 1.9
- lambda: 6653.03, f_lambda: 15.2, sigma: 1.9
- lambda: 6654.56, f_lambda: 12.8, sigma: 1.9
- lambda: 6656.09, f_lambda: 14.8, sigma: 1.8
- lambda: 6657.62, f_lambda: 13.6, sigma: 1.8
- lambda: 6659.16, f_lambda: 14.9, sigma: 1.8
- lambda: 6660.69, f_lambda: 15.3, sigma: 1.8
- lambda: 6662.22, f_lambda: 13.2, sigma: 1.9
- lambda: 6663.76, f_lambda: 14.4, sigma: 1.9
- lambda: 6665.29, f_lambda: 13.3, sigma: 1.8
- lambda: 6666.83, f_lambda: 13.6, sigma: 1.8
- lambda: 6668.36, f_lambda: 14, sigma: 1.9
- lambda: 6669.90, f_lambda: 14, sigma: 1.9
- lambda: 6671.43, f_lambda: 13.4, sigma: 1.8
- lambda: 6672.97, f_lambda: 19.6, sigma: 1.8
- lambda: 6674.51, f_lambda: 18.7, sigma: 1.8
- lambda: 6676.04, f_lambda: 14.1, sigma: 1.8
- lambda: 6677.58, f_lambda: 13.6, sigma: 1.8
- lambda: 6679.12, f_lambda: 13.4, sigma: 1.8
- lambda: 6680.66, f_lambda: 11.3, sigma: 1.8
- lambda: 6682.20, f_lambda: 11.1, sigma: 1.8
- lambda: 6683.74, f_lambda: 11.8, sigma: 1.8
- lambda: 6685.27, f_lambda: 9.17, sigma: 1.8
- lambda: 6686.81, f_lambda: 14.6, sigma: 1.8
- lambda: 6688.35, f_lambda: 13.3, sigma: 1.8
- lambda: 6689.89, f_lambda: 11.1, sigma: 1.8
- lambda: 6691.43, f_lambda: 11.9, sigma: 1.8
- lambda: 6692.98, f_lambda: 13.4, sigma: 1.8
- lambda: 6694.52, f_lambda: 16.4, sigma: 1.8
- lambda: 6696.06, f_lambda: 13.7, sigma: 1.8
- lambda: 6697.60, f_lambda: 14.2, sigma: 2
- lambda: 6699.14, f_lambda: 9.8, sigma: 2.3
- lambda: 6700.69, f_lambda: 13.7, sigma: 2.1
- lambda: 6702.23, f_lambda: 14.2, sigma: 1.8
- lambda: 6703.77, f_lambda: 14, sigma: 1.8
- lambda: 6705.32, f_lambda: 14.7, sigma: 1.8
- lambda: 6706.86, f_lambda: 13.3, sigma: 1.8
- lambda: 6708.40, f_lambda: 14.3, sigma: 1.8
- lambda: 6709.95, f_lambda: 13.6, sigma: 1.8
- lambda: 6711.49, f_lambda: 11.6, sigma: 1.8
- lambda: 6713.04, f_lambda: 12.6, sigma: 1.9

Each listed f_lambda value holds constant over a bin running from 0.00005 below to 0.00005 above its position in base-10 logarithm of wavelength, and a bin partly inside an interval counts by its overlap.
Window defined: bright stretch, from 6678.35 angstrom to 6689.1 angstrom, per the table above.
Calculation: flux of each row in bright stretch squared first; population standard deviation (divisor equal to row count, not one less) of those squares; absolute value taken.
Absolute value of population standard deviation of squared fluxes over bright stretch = 40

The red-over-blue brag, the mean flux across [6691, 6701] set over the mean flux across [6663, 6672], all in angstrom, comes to 0.96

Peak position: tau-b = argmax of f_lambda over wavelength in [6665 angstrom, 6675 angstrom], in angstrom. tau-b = 6672.97 angstrom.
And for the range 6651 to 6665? 6660.69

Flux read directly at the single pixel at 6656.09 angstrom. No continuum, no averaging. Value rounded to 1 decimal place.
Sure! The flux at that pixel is 14.8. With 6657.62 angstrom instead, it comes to 13.6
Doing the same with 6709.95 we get 13.6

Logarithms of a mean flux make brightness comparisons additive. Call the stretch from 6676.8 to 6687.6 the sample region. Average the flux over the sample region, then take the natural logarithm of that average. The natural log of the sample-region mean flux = 2.50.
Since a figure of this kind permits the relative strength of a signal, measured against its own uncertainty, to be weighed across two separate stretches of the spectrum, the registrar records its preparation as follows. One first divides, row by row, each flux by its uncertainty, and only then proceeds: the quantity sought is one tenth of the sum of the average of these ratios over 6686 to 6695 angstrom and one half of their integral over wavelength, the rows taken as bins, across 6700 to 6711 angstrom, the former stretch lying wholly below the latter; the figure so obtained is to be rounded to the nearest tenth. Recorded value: 4.9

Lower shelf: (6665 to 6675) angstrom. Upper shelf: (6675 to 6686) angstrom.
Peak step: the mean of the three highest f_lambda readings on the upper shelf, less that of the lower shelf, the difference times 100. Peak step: -373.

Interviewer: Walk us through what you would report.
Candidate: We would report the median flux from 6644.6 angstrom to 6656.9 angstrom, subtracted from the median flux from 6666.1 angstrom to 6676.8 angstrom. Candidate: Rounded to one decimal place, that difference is 1.1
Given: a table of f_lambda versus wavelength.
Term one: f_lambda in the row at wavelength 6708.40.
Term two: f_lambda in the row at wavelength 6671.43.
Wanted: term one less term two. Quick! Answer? 0.9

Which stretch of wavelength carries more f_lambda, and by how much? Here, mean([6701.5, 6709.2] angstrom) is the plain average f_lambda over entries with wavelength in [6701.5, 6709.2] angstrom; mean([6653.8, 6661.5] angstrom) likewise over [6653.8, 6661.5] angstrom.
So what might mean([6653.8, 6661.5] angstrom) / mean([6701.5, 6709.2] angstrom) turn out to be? 1.01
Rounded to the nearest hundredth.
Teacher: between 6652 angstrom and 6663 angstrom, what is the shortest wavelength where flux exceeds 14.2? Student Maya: 6653.03 angstrom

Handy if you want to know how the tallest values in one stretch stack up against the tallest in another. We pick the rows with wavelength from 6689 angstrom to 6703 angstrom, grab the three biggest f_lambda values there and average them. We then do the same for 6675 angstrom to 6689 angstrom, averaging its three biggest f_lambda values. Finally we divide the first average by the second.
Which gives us 1.06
